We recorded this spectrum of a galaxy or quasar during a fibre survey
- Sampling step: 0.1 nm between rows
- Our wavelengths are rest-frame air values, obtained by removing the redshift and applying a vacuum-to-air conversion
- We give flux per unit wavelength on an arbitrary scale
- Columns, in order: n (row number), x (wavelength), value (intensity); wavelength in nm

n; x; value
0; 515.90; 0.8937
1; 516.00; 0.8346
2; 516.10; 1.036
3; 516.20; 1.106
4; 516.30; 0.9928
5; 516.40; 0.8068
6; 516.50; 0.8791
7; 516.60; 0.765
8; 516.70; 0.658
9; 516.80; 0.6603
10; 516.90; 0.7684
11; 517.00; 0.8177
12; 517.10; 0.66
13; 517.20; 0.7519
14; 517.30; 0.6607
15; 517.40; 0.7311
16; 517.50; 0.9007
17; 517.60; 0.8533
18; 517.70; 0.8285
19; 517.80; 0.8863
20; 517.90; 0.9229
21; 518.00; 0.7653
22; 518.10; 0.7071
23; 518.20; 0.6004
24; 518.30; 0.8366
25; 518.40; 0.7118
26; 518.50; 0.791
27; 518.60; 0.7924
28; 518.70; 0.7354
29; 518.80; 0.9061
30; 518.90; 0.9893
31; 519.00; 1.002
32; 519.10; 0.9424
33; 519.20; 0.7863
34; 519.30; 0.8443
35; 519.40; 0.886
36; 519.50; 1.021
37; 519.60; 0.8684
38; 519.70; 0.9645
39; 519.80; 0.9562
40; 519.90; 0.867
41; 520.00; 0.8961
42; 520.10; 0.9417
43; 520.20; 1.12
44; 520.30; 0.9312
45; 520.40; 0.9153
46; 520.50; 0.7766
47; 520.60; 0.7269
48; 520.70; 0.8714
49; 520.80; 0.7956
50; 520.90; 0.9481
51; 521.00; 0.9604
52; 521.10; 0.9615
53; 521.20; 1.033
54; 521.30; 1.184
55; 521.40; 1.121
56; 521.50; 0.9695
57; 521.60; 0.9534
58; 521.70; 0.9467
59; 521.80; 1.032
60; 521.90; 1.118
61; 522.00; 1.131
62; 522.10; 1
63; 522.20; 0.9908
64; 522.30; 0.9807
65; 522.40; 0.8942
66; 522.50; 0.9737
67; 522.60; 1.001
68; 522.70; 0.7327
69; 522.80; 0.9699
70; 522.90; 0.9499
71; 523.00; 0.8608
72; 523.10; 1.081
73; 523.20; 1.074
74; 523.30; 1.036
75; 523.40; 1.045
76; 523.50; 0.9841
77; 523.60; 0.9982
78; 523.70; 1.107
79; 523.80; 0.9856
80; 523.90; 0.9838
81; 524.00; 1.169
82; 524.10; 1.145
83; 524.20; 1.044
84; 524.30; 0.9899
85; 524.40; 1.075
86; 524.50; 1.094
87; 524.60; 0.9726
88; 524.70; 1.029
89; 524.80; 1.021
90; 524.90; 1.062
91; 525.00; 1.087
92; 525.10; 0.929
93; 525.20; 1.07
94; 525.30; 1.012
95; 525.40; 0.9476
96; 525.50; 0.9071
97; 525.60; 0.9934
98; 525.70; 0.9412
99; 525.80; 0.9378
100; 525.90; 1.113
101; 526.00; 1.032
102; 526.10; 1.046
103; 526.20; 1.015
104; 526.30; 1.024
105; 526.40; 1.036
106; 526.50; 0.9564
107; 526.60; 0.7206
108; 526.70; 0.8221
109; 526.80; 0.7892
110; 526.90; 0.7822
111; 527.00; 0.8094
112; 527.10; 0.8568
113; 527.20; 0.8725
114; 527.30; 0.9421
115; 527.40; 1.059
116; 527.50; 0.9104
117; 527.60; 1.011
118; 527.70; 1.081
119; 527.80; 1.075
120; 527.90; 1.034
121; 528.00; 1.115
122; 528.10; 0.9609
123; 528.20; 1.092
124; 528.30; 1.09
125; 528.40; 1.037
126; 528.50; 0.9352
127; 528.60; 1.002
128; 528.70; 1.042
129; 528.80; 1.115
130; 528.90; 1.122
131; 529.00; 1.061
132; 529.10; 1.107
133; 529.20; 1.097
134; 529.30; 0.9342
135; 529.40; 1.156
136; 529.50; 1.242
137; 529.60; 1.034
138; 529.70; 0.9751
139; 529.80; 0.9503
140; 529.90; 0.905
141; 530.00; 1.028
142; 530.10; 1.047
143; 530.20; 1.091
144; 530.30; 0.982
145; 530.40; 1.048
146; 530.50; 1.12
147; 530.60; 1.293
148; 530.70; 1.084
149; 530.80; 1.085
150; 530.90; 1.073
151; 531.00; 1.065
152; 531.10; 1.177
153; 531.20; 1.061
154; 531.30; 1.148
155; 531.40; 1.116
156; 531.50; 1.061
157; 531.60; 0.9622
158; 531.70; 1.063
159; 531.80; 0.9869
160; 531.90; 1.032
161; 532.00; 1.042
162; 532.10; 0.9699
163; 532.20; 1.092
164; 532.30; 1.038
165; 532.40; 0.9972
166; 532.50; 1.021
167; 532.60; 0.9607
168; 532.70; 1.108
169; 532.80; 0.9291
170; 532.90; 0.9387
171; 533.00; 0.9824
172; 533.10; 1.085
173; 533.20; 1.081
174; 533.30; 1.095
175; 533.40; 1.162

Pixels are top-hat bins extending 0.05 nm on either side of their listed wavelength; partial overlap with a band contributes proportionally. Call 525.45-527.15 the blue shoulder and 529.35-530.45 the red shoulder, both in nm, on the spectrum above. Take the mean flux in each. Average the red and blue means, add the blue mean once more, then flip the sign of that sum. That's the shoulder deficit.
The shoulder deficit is -1.91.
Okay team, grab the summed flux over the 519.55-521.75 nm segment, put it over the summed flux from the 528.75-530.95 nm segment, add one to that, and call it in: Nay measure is 1.88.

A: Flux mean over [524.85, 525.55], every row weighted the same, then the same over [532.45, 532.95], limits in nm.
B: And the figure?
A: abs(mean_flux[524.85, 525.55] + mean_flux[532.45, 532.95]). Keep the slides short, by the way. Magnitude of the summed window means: 1.99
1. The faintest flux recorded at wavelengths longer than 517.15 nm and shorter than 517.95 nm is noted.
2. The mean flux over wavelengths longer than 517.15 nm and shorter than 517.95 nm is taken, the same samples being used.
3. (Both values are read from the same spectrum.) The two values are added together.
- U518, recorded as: 1.5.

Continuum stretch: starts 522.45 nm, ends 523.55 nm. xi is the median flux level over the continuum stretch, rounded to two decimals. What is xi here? 0.98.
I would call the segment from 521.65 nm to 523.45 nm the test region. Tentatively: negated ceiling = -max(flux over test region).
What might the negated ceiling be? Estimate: -1.13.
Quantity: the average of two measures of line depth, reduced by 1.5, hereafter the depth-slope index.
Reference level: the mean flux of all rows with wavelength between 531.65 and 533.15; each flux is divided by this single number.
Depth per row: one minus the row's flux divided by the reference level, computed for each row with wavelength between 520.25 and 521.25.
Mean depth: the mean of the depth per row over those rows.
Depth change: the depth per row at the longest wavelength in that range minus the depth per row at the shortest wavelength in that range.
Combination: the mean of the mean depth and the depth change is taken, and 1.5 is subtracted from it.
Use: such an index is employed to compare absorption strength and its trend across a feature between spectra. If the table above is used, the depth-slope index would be -1.49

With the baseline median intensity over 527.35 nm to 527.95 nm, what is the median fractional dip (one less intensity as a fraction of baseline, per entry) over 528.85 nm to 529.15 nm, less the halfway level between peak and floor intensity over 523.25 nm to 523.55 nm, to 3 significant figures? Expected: -1.07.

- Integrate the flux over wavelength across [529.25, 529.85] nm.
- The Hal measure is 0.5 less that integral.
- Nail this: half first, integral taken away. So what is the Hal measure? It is -0.13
